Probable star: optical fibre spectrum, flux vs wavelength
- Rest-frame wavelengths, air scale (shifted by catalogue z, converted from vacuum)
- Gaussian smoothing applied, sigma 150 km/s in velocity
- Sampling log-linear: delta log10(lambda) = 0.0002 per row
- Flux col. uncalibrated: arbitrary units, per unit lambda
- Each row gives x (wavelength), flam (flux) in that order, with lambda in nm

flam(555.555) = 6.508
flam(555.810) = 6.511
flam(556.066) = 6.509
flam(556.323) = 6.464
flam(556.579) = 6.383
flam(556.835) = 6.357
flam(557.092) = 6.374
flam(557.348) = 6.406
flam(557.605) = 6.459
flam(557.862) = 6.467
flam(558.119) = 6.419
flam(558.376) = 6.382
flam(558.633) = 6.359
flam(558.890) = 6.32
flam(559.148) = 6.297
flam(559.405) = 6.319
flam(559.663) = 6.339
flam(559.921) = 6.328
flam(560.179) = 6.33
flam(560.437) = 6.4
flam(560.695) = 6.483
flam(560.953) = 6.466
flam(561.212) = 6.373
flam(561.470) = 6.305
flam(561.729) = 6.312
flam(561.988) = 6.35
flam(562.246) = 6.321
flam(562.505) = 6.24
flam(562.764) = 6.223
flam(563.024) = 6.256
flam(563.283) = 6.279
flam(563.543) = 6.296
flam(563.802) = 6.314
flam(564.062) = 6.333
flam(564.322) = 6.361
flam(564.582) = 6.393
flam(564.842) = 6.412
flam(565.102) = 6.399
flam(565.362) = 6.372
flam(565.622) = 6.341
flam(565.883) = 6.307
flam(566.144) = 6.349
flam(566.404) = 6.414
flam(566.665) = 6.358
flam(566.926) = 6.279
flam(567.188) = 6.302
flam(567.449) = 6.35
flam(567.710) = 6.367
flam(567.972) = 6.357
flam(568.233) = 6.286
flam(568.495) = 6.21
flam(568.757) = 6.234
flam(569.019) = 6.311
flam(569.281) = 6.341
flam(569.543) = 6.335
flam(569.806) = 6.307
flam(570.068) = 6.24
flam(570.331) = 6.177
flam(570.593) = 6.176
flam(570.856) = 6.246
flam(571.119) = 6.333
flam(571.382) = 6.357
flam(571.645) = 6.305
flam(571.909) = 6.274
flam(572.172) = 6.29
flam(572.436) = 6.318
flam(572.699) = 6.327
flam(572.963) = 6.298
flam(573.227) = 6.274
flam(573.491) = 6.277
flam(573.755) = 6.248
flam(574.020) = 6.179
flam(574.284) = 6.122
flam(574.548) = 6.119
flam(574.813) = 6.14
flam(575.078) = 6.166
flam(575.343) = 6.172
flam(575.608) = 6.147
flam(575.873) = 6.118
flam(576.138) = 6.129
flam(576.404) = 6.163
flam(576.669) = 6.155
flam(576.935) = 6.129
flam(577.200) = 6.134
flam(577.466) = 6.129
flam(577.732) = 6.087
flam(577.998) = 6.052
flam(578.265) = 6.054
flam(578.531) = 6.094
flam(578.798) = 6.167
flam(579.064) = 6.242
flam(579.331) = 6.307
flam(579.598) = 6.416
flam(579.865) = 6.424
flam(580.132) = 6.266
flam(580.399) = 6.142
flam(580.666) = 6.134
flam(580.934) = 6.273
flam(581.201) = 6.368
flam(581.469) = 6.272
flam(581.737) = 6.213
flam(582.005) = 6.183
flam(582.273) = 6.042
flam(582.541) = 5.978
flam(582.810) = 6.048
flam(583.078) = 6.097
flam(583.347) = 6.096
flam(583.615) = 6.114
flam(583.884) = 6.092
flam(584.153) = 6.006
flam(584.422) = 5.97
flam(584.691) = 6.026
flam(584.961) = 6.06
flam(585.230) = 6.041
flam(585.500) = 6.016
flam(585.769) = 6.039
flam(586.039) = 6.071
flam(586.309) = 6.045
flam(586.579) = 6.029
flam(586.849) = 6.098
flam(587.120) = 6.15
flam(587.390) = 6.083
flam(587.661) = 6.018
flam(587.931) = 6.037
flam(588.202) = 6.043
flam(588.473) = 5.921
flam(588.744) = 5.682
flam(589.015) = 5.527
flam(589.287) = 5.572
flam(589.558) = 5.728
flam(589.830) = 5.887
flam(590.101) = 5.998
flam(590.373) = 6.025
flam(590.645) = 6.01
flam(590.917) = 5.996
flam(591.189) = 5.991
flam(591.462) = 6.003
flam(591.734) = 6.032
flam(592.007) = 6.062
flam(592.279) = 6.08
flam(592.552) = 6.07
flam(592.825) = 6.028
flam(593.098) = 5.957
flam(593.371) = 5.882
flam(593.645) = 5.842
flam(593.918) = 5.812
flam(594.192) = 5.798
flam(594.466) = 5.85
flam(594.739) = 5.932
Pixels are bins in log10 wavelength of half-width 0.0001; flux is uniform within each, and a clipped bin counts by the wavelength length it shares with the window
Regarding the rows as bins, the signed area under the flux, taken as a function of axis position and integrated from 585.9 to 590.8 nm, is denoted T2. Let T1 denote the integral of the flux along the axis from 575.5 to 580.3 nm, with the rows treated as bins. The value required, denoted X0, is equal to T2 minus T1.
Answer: -0.6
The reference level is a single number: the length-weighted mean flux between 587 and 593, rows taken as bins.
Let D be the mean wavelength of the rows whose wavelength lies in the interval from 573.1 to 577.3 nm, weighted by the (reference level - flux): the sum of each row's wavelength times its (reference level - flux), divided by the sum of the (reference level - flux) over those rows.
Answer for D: 575.01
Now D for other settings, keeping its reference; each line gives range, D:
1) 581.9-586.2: 583.82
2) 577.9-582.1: 580.19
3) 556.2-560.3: 558.15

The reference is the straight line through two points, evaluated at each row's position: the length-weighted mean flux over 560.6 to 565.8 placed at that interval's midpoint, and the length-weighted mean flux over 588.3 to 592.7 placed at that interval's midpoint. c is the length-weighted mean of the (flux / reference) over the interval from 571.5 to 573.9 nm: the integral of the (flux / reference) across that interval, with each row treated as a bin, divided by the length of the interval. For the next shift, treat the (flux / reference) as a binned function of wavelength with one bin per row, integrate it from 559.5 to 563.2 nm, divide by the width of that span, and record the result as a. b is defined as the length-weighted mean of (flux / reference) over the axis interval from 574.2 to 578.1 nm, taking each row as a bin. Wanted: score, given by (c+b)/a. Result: 2.03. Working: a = 0.99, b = 1.00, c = 1.016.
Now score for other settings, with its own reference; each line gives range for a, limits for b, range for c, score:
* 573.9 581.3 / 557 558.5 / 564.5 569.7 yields 1.99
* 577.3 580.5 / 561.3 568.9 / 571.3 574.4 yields 1.98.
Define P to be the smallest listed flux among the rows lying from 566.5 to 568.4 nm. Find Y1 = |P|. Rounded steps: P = 6.279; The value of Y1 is 6.28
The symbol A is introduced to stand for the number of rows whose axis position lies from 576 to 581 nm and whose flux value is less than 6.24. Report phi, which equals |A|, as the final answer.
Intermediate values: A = 13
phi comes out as 13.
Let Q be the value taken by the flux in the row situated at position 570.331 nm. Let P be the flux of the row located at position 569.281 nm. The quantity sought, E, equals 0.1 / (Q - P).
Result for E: -0.6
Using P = 6.341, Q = 6.177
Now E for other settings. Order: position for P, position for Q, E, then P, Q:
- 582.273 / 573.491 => 0.4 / 6.042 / 6.277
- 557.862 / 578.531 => -0.3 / 6.467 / 6.094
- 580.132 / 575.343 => -1.1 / 6.266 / 6.172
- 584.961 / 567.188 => 0.4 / 6.06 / 6.302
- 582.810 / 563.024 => 0.5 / 6.048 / 6.256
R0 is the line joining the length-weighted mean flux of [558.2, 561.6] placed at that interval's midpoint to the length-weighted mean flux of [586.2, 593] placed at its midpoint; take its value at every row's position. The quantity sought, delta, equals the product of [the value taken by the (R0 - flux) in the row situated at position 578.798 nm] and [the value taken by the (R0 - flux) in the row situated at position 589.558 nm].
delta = -0.014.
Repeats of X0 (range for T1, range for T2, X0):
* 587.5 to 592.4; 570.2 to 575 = 1.0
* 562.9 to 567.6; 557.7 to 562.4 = 0.1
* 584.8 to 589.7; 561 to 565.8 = 1.2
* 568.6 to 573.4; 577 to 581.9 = 0.3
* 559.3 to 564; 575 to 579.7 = -0.8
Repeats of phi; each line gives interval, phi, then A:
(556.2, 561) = 0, 0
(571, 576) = 8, 8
